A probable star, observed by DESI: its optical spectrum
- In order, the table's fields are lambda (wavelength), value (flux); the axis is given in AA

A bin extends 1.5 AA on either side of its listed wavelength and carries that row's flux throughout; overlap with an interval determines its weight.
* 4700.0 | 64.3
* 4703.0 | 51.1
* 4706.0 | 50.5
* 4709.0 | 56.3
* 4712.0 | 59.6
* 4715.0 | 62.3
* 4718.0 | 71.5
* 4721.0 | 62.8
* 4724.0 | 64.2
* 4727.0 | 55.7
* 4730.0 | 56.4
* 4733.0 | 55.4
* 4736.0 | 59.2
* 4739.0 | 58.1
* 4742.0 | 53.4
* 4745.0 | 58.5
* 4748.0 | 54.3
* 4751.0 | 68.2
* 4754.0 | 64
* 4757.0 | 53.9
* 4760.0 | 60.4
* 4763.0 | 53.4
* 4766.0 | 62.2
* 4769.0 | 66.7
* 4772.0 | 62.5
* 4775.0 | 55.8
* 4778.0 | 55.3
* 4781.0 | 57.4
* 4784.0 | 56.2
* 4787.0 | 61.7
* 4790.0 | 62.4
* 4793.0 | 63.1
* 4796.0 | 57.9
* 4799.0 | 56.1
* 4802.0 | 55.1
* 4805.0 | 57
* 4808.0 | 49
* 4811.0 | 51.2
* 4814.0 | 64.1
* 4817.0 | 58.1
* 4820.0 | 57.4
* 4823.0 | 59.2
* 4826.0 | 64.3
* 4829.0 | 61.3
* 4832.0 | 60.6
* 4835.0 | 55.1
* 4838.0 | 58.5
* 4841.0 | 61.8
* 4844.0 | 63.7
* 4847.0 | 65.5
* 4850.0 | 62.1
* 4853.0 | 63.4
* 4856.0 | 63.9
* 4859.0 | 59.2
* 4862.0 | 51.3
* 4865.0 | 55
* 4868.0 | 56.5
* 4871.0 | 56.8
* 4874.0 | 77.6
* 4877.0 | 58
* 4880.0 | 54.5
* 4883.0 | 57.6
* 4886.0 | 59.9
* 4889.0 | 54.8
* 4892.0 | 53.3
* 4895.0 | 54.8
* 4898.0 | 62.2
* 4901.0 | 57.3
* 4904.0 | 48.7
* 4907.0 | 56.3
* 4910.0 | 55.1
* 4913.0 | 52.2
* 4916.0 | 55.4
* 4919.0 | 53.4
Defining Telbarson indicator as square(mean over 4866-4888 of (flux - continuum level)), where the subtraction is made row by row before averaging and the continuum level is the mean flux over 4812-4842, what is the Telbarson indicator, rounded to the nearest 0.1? 0.0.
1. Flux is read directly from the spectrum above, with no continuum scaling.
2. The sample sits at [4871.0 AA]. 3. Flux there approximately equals 56.8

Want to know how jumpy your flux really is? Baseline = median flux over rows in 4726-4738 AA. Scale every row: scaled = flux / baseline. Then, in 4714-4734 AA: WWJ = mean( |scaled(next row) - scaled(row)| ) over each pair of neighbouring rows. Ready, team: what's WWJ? 0.088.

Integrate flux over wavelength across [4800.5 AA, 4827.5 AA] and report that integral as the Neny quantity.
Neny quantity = 1546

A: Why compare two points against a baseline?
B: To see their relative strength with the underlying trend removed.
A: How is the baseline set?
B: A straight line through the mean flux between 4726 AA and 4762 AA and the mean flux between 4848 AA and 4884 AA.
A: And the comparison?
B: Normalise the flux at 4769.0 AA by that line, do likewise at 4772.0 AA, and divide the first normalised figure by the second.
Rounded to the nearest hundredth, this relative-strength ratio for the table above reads 1.07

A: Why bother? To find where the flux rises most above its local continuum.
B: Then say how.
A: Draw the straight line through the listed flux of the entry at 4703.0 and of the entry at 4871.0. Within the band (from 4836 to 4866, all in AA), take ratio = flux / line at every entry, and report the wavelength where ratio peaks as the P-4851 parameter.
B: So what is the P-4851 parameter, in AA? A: 4847.0 AA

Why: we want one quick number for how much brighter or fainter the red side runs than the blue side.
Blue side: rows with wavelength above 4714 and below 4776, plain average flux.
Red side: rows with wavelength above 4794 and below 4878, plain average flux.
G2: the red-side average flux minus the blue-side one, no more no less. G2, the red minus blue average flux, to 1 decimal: -0.7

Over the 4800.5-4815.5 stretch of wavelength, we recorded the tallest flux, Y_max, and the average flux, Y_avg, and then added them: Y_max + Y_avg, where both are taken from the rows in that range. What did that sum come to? 119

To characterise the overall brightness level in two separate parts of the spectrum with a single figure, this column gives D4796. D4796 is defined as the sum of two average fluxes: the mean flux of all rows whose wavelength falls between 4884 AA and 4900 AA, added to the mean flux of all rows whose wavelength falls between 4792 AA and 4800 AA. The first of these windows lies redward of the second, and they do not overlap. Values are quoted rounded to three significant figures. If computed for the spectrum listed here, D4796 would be 116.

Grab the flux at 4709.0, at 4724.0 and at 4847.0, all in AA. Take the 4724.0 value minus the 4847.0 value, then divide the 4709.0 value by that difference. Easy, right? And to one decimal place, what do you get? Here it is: -43.3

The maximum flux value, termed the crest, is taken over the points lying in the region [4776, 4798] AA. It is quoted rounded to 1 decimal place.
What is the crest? 63.1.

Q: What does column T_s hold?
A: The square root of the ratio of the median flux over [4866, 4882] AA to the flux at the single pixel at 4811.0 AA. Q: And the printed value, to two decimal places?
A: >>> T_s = 1.05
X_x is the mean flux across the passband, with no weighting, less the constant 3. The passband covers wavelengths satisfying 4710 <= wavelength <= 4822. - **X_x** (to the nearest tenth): 55.9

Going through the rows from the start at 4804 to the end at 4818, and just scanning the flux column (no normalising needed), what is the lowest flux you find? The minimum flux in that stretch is 49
